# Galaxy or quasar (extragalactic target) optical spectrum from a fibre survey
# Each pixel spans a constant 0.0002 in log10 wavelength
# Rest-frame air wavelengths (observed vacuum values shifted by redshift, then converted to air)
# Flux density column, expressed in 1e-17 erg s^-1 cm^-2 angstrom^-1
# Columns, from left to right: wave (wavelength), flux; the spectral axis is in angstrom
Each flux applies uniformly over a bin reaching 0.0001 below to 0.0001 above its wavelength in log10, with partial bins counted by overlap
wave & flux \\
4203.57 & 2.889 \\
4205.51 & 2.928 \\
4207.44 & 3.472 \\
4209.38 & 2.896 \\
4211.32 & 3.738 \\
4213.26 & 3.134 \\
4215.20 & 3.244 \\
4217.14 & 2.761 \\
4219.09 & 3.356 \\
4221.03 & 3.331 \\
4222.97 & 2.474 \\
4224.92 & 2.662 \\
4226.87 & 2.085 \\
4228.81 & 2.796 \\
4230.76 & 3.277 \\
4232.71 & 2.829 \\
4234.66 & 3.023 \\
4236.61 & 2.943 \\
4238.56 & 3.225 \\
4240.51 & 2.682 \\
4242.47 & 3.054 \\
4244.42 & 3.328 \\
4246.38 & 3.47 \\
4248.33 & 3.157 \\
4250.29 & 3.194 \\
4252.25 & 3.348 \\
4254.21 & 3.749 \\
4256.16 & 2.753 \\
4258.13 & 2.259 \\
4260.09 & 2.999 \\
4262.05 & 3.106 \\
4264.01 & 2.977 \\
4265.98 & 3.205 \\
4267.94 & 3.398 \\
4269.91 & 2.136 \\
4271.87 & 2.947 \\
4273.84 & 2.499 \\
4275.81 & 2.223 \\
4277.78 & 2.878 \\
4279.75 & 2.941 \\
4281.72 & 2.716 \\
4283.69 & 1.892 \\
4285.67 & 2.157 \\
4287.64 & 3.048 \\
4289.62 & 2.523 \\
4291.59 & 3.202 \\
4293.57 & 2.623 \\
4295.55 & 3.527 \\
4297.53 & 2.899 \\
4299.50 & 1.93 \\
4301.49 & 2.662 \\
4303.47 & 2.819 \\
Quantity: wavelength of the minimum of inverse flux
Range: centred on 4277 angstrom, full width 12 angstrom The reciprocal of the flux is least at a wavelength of 4271.87 angstrom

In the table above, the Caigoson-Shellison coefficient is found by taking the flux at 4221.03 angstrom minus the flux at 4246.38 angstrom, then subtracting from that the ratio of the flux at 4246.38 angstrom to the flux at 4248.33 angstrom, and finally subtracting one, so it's -2.24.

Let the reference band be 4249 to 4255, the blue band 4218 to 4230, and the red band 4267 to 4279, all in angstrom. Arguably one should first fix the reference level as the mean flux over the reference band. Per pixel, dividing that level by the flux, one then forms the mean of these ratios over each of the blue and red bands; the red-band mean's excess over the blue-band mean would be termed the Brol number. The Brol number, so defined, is 0.05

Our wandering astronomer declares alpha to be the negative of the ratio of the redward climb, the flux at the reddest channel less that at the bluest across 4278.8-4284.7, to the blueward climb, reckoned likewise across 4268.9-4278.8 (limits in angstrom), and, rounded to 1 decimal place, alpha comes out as 1.4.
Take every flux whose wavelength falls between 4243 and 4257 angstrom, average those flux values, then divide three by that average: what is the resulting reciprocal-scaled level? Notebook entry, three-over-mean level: 0.91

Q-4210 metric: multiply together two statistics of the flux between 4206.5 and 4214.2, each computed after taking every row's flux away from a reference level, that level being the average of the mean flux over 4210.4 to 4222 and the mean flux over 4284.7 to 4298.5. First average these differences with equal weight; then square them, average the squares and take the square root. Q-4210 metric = -0.10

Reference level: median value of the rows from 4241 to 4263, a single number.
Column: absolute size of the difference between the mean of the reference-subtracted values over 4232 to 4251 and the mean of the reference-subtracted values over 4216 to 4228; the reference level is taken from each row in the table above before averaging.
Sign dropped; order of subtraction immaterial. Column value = 0.31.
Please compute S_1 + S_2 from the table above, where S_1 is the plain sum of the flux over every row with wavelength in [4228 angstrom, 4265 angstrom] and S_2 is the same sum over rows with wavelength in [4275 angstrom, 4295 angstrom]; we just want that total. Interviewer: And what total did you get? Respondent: 84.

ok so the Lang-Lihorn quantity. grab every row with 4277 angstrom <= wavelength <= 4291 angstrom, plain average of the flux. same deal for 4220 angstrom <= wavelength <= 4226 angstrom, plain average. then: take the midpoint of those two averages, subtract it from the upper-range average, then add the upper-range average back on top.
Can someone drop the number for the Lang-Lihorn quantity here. 2.5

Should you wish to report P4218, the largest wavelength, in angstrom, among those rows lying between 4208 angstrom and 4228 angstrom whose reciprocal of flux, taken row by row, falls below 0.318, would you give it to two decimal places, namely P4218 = 4221.03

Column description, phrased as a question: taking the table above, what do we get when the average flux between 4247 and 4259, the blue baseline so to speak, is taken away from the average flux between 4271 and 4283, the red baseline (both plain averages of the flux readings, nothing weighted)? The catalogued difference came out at -0.4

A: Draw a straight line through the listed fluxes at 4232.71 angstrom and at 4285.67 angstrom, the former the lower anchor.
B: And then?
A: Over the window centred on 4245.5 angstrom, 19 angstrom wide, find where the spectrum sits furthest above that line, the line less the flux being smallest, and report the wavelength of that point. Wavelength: 4254.21 angstrom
